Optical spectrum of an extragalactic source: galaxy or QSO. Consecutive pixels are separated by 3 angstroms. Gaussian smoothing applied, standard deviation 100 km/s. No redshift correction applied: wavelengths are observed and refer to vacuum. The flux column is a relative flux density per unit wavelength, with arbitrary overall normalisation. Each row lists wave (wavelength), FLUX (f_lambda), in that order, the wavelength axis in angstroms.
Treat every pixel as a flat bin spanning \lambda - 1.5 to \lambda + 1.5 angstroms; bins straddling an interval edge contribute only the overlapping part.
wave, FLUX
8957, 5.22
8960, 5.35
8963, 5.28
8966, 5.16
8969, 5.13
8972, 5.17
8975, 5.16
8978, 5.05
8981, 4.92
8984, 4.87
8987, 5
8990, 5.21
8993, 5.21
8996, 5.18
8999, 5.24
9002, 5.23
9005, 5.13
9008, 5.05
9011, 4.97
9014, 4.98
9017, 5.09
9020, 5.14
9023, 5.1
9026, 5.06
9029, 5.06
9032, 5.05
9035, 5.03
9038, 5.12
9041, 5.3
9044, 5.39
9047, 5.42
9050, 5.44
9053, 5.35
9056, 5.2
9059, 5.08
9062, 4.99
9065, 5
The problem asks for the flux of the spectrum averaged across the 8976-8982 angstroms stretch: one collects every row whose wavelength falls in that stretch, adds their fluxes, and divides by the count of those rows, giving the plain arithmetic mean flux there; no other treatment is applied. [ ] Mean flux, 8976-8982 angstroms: 5.0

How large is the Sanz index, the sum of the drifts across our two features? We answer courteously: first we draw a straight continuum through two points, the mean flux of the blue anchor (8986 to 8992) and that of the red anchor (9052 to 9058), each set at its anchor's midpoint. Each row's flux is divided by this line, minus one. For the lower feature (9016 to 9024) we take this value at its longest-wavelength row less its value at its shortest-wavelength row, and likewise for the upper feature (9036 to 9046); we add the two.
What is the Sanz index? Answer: 0.05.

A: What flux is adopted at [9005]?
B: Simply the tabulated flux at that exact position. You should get 5.13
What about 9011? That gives 4.97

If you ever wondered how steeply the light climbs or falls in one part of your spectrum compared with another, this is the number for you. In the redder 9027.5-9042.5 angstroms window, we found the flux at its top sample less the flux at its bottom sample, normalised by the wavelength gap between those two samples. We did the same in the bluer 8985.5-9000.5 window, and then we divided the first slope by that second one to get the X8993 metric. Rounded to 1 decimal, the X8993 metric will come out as 1.0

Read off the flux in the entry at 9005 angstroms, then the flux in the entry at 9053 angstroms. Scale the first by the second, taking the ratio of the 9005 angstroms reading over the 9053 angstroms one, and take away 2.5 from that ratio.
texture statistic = -1.54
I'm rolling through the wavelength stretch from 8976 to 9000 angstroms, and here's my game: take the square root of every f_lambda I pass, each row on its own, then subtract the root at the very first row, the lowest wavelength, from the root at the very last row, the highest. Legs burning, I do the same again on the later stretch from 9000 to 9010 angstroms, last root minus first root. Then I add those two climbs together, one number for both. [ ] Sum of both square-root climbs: 0.00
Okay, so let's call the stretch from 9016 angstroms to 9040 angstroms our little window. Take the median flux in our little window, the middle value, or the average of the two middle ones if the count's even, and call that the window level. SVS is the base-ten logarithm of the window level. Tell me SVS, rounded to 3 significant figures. 0.705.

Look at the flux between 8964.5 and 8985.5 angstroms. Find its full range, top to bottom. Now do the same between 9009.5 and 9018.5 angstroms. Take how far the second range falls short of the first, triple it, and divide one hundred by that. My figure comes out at 185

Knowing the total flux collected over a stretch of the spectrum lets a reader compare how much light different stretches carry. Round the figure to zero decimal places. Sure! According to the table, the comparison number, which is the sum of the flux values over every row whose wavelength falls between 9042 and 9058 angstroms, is 27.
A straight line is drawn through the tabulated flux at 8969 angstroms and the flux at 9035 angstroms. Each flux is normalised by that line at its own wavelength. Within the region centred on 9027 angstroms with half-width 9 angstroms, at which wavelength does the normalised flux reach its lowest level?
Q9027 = 9035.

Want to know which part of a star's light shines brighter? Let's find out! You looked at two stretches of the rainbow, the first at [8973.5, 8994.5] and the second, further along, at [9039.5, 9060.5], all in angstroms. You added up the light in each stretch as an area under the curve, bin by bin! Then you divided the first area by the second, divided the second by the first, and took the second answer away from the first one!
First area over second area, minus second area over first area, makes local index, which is -0.10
